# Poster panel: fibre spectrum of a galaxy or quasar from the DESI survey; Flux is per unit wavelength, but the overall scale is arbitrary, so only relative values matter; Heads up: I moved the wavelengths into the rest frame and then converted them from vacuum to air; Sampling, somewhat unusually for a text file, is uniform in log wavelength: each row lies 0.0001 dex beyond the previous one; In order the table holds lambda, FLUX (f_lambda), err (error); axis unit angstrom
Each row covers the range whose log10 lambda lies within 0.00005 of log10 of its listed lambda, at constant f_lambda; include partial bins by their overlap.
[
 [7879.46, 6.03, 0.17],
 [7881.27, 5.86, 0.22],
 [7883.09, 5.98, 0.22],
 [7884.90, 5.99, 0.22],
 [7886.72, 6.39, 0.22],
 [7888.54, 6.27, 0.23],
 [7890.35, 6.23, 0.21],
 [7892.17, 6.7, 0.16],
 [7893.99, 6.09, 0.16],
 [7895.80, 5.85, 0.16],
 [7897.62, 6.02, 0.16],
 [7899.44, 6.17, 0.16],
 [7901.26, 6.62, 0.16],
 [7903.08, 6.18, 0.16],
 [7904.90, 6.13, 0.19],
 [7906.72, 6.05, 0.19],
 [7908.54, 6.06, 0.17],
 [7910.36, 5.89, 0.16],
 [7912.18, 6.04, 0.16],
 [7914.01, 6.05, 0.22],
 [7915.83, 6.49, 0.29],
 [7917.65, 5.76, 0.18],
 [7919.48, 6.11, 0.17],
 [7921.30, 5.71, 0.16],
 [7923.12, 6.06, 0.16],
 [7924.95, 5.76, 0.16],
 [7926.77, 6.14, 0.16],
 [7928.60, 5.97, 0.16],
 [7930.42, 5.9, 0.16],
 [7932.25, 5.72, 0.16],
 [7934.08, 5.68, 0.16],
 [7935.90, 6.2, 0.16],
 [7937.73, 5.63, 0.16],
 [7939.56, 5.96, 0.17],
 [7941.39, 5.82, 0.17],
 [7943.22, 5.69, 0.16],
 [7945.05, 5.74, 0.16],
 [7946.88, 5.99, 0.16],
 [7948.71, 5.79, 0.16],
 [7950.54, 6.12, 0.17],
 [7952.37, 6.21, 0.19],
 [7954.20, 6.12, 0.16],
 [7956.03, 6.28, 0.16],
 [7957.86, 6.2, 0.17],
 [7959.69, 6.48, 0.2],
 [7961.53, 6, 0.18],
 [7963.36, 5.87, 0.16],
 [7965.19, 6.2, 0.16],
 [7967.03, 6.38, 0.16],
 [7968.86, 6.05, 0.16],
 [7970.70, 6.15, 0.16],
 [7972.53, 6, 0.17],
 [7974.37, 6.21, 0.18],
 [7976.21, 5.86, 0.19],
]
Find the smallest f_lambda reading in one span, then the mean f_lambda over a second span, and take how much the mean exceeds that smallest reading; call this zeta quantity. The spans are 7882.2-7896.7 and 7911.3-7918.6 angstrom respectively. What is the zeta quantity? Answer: 0.23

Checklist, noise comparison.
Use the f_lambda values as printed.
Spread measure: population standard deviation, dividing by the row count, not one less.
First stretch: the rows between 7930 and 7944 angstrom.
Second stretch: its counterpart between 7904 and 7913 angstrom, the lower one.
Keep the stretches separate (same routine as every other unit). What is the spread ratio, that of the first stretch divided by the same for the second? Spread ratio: 2.3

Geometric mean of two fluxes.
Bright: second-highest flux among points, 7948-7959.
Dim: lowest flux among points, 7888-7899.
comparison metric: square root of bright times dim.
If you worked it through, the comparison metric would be 6.027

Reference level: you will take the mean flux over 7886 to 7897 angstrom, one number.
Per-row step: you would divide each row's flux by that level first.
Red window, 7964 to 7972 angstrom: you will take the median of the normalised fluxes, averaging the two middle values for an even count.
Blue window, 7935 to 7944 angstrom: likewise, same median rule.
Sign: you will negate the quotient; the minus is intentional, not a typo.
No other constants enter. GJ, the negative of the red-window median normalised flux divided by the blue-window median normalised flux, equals -1.06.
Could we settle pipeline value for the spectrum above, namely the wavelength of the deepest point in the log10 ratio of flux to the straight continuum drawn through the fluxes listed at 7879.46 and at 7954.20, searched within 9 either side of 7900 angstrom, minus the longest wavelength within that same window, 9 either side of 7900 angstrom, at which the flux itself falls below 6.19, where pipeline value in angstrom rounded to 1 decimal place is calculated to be -12.7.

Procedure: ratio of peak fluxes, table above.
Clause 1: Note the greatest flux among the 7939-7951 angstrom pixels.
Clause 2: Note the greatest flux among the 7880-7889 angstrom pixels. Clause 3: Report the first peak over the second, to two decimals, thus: 0.96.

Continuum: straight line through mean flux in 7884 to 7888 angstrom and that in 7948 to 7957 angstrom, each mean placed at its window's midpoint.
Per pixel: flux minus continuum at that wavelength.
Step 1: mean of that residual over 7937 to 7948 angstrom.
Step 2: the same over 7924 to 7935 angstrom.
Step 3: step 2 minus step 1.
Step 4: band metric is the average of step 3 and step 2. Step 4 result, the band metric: -0.12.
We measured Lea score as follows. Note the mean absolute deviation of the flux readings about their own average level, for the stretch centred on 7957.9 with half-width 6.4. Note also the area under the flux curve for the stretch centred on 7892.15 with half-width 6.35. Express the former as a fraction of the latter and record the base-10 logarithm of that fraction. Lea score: -2.74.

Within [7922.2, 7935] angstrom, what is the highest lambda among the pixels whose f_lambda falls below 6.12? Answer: 7934.08 angstrom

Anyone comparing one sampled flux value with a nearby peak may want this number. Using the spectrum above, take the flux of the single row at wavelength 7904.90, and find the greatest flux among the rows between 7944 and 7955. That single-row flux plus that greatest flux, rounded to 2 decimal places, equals 12.34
